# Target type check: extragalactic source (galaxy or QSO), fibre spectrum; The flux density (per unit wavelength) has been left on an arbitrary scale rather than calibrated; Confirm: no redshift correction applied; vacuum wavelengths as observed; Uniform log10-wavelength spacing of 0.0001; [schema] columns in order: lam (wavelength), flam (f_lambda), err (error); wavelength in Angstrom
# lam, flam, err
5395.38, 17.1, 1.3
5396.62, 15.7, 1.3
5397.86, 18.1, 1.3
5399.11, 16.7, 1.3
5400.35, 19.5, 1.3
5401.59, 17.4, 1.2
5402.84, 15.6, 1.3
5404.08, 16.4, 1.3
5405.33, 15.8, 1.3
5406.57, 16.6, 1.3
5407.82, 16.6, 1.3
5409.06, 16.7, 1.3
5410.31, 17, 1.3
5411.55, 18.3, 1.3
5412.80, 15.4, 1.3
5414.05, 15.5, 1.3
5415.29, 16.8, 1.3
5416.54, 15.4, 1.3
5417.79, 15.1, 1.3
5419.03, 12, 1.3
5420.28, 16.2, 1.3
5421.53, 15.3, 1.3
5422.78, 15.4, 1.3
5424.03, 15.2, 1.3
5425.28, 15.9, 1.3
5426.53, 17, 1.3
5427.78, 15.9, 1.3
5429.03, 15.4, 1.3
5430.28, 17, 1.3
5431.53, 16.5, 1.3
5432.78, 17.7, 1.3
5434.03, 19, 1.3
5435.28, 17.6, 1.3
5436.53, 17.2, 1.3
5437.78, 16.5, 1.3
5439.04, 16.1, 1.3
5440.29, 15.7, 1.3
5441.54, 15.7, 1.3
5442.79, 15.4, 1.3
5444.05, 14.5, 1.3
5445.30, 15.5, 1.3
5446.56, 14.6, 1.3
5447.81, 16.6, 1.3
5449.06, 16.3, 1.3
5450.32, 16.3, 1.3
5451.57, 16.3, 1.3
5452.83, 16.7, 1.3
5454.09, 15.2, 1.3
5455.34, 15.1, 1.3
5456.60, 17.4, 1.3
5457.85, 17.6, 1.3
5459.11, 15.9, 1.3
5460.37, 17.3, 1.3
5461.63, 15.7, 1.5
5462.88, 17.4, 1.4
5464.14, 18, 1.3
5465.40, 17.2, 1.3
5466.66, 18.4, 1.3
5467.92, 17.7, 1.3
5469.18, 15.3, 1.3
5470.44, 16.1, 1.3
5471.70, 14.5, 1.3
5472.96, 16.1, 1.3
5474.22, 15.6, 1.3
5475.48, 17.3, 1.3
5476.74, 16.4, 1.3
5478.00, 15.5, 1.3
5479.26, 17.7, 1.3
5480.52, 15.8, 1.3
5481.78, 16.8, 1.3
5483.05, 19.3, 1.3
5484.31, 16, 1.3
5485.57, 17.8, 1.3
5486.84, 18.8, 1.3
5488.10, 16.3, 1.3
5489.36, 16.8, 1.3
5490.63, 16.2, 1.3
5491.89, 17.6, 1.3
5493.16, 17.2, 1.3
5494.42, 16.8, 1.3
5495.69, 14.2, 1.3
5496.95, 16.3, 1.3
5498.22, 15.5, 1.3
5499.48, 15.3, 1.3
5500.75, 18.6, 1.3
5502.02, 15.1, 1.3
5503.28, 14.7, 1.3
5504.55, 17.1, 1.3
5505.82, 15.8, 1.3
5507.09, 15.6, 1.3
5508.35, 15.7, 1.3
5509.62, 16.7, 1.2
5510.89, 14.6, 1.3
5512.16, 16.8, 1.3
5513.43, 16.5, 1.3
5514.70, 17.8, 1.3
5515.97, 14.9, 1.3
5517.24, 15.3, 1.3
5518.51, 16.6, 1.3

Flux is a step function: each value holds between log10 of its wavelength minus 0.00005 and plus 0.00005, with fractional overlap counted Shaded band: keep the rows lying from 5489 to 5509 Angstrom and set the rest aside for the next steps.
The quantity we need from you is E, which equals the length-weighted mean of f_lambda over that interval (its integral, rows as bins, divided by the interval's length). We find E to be 16.1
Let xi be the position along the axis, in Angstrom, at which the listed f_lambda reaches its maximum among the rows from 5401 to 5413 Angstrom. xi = 5411.55 Angstrom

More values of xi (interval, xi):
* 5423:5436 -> 5434.03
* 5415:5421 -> 5415.29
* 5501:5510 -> 5504.55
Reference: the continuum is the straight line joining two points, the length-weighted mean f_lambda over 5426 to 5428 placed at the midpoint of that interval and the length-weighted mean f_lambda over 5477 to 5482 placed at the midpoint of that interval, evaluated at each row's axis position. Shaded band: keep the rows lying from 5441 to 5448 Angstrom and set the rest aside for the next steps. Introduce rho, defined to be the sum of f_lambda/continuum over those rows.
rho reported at 5.6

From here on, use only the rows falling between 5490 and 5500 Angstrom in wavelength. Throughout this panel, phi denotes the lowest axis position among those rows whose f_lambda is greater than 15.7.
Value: 5490.63 Angstrom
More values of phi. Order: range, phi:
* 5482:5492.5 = 5483.05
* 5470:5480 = 5470.44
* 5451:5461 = 5451.57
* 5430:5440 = 5430.28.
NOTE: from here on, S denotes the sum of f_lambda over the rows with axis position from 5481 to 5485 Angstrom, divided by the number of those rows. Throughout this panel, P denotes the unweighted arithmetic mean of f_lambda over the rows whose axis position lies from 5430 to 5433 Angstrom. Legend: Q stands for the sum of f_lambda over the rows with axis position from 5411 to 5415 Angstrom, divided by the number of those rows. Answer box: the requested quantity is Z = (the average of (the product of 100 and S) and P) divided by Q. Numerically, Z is 53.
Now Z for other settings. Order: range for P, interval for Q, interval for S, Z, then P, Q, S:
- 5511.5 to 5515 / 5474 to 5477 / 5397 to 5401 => 56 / 17.0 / 16.4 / 18.1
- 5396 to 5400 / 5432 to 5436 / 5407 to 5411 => 47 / 16.8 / 18.1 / 16.8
